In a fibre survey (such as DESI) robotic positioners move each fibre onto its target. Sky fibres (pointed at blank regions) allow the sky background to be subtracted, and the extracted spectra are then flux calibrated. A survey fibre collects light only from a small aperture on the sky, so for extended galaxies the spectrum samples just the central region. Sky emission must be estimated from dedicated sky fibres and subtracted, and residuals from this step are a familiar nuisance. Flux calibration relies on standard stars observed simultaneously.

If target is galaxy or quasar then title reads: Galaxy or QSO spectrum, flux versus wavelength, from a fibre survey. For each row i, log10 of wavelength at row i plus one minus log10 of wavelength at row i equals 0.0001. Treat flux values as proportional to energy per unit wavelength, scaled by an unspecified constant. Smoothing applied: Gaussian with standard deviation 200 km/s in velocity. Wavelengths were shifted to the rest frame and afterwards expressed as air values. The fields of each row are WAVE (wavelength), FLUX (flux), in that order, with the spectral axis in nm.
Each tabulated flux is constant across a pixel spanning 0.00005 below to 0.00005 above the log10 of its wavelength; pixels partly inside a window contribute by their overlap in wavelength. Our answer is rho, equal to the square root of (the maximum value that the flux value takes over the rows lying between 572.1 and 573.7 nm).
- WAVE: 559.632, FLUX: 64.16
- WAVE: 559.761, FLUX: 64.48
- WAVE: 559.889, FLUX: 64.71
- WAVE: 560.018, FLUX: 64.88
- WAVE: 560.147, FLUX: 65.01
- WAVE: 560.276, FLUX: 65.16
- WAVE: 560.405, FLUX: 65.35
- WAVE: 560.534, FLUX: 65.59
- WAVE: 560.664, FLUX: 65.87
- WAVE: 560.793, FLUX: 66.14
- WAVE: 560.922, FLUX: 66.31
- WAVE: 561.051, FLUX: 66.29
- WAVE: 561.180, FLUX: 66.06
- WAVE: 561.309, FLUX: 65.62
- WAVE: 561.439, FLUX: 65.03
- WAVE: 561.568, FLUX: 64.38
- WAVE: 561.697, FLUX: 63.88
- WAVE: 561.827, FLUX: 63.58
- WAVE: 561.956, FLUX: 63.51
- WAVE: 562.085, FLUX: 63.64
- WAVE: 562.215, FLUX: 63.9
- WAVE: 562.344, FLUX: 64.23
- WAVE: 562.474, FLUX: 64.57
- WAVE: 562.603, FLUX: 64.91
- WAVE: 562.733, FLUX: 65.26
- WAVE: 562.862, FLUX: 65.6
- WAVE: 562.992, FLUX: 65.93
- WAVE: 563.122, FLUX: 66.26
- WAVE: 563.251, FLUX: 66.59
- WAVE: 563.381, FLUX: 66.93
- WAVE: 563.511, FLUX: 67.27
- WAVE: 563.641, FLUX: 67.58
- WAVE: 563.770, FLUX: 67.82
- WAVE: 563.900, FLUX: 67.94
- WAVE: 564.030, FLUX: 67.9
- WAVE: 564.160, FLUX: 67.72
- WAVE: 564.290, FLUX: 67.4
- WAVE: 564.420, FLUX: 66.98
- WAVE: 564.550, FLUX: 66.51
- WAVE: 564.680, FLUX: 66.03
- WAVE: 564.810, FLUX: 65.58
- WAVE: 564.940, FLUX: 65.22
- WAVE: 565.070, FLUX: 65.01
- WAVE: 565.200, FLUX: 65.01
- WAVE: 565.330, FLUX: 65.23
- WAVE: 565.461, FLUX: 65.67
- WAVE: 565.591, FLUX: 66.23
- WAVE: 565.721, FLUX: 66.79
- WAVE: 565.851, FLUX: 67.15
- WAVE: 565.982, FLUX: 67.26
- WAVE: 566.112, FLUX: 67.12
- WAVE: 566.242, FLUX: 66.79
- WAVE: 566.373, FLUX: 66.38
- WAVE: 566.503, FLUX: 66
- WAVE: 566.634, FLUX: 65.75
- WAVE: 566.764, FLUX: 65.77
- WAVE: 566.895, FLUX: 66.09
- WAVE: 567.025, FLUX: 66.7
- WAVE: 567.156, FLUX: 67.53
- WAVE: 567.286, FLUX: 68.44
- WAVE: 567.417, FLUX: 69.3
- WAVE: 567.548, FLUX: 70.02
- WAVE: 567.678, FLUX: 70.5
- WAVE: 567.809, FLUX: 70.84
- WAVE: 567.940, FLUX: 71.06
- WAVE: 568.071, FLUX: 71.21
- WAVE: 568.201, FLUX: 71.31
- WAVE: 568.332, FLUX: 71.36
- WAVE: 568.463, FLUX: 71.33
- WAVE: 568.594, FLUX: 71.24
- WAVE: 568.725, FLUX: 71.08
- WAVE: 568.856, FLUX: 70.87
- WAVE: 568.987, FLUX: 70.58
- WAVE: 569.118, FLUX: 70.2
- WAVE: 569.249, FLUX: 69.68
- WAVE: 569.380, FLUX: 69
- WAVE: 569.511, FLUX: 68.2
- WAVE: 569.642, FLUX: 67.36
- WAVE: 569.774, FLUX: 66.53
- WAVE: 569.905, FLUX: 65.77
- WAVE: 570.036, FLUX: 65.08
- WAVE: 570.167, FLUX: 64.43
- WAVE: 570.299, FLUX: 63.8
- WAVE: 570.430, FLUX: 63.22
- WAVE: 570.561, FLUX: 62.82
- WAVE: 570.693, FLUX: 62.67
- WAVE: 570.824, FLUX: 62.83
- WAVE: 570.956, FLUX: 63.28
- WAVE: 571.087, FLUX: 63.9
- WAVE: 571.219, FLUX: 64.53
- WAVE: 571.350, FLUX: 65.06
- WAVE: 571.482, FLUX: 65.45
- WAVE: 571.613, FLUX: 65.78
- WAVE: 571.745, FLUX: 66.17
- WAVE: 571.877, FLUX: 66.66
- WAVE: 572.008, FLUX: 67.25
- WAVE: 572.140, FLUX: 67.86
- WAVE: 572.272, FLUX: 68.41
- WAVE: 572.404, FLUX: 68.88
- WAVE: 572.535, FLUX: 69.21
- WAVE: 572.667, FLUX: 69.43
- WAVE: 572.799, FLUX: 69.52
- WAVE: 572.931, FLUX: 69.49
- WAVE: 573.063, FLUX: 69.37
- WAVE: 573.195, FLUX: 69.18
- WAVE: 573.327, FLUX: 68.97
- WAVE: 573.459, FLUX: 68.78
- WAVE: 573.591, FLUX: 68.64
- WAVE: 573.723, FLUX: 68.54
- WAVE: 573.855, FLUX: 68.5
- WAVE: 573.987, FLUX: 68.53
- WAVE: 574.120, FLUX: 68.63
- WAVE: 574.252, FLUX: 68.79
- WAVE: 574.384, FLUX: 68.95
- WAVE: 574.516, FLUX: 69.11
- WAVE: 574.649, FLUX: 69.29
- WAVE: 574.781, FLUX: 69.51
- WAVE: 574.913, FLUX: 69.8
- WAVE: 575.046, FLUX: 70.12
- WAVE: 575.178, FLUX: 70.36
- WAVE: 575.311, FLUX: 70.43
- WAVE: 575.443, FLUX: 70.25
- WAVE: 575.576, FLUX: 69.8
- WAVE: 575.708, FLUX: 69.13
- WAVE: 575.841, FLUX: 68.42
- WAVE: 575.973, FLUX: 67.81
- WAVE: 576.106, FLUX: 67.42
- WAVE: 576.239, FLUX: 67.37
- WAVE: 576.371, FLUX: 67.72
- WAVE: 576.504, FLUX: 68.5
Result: 8.34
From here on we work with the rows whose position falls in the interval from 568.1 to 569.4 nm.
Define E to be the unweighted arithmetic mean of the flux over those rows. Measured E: 70.7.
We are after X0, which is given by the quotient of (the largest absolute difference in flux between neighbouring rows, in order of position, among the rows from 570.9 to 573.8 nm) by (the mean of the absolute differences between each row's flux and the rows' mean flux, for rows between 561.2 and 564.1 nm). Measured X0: 0.49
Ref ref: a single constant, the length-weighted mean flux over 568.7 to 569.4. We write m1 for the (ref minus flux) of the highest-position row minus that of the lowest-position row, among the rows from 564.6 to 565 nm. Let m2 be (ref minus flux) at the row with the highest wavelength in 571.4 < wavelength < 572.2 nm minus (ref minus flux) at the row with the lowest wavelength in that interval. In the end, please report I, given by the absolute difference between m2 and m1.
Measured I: 3.2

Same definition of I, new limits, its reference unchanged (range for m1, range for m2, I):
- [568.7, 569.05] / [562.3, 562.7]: 1.2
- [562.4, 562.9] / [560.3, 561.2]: 0.3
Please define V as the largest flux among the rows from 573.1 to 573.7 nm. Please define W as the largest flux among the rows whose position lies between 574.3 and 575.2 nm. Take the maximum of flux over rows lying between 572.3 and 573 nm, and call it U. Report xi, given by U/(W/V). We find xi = 68.4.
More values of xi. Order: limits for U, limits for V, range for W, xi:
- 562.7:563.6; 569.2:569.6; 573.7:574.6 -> 67.8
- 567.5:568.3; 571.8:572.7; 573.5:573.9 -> 72.1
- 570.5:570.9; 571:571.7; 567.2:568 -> 58.2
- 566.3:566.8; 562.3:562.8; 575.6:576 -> 62.7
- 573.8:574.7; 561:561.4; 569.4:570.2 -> 67.3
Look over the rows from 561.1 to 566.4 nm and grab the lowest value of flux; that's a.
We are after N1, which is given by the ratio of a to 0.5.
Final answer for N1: 127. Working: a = 63.51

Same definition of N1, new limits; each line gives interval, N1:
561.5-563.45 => 127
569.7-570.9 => 125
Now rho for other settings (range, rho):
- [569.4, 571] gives 8.26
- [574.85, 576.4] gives 8.39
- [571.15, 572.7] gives 8.33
